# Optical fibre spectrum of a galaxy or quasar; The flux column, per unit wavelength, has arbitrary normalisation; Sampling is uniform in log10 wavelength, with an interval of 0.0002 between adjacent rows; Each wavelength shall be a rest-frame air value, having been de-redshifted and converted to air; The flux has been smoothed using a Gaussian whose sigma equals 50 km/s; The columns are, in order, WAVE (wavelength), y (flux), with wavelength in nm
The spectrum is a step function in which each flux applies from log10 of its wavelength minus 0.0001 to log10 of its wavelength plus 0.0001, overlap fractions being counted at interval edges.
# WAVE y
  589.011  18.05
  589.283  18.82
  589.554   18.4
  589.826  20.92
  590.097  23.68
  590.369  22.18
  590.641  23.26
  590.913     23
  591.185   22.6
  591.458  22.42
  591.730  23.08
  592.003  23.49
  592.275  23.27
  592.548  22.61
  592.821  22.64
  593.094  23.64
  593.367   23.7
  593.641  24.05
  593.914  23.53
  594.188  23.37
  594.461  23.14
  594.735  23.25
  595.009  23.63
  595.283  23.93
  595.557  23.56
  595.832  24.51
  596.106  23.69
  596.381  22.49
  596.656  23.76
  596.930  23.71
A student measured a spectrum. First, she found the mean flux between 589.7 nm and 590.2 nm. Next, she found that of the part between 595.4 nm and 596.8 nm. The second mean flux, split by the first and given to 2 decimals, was 1.06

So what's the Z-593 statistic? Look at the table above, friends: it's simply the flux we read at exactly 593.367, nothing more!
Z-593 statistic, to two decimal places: 23.70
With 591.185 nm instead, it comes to 22.60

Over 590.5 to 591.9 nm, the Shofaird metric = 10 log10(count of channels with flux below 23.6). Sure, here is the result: 7.0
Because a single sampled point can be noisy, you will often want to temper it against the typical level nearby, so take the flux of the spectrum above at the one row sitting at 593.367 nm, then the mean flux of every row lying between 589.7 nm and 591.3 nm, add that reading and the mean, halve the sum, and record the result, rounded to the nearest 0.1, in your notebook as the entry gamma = 23.2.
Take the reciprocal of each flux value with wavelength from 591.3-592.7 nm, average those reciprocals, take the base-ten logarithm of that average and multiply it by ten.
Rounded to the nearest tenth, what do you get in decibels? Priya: -13.6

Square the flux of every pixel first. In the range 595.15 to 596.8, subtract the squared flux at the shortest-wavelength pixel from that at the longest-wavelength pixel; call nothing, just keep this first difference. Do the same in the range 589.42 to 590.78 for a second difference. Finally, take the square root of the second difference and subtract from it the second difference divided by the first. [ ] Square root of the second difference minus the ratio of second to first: 39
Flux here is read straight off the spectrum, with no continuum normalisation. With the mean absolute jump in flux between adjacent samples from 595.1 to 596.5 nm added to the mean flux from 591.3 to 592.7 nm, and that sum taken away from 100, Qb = 76.2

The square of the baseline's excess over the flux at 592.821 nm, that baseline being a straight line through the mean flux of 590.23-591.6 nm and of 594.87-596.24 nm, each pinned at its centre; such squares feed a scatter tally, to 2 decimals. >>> 0.28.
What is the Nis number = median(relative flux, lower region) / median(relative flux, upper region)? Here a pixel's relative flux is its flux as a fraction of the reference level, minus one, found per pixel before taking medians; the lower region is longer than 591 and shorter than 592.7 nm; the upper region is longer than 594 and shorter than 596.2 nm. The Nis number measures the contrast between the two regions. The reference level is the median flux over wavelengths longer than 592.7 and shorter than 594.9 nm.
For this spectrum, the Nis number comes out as -4.2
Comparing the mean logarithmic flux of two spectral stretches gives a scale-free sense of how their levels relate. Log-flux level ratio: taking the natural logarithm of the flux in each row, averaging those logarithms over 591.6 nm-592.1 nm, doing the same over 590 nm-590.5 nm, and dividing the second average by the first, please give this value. 0.99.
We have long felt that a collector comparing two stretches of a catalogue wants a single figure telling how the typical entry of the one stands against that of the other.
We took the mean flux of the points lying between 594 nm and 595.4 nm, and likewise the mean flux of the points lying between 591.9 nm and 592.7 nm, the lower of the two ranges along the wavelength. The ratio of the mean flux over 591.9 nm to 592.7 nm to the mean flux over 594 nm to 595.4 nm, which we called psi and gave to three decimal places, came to 0.985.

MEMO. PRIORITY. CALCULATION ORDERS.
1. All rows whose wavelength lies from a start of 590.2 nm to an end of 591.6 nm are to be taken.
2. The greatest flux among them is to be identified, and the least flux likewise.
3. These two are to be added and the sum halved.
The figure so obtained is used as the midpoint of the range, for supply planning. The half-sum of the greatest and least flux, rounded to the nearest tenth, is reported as 22.7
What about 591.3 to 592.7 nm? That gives 23.0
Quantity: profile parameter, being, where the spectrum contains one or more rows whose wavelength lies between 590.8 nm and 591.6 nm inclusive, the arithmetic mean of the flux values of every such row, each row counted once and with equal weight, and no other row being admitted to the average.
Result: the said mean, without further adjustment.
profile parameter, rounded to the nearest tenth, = 22.7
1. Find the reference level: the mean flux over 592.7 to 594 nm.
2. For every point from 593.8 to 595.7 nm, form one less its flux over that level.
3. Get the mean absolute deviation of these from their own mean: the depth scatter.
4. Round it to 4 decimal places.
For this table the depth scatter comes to 0.0085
